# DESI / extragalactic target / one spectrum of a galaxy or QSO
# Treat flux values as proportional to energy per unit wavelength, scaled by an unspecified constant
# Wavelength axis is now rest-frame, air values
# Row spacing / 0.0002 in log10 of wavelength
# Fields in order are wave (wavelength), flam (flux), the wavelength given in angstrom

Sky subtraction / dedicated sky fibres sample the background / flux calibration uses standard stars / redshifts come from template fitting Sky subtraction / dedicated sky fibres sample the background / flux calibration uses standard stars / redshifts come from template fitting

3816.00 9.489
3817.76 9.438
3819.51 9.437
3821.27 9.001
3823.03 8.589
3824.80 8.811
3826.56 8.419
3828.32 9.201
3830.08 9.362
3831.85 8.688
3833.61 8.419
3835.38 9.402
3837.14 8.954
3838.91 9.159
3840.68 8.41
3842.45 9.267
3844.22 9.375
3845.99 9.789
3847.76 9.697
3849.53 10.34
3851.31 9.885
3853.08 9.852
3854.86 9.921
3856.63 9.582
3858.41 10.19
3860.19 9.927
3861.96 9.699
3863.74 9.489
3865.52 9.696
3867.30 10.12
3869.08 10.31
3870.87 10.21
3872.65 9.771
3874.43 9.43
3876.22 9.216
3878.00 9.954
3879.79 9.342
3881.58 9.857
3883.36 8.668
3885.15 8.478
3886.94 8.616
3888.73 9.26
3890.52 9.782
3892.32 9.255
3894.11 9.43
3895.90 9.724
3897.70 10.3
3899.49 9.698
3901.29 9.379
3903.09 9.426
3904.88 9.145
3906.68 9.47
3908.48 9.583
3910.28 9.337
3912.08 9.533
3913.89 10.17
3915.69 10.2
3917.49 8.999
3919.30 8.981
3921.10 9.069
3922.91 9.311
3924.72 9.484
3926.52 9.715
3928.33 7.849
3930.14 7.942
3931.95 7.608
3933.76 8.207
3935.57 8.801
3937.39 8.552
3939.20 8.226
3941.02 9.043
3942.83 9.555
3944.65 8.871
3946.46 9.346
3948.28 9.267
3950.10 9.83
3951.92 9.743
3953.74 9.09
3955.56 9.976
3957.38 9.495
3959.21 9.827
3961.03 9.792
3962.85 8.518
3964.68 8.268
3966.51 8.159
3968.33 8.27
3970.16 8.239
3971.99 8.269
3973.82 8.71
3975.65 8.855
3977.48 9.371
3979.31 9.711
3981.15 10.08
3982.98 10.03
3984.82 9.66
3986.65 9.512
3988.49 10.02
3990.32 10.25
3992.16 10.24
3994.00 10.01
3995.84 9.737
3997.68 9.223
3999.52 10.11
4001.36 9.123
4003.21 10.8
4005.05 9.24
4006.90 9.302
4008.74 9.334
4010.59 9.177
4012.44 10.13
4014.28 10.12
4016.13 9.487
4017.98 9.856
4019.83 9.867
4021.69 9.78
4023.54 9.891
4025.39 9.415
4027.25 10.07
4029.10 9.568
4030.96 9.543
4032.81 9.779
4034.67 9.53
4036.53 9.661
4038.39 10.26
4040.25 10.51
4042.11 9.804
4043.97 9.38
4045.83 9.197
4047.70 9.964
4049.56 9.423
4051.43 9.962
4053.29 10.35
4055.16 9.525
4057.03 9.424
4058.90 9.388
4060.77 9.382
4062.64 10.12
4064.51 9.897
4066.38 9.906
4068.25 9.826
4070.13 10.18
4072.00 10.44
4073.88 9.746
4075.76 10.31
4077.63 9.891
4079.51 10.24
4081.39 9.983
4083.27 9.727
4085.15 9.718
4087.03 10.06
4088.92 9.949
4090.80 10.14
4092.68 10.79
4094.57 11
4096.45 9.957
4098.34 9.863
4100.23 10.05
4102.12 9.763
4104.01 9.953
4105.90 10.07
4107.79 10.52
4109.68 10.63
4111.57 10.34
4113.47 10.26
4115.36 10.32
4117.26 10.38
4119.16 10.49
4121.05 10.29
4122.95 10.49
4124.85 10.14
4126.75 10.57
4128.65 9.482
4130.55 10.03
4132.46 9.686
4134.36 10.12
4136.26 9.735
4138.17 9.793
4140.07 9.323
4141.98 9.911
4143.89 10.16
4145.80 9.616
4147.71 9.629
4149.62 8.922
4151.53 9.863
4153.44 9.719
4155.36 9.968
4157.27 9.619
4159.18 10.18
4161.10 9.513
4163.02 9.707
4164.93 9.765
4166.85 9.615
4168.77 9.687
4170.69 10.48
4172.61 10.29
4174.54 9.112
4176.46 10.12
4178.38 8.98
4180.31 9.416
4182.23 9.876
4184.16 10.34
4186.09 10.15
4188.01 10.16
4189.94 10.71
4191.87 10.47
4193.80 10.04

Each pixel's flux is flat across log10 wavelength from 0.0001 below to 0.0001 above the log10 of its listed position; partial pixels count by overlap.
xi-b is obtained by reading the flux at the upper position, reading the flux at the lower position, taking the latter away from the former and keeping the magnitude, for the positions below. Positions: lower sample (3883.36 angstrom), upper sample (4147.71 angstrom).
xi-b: 0.96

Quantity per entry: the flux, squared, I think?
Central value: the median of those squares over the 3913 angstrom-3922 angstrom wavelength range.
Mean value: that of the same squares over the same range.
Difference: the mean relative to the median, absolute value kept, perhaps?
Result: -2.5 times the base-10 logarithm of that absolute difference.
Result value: -2.3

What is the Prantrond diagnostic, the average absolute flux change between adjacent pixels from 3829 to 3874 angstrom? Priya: 0.38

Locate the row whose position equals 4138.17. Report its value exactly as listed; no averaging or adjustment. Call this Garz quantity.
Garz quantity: 9.793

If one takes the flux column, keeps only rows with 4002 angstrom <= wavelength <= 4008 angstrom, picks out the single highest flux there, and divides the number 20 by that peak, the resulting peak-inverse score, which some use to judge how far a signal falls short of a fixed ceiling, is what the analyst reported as 1.85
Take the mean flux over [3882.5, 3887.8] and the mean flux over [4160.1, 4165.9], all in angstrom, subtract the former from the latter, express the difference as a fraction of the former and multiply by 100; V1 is 13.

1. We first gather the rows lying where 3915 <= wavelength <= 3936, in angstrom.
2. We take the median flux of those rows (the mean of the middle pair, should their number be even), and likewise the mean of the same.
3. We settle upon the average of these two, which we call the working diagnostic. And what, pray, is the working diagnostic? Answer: 8.9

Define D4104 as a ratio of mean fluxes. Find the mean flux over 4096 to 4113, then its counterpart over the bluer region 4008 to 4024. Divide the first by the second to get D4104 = 1.04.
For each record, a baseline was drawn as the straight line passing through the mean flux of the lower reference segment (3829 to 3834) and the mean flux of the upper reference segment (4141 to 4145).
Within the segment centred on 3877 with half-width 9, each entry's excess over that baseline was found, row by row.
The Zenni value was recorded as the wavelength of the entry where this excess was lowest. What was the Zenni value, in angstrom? 3885.15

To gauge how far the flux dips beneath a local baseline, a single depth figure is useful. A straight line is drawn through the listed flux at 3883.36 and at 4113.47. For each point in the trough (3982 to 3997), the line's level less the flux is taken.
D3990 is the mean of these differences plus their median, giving -1.1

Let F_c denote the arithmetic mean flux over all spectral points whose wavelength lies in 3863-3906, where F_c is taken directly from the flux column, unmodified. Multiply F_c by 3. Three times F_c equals 28.6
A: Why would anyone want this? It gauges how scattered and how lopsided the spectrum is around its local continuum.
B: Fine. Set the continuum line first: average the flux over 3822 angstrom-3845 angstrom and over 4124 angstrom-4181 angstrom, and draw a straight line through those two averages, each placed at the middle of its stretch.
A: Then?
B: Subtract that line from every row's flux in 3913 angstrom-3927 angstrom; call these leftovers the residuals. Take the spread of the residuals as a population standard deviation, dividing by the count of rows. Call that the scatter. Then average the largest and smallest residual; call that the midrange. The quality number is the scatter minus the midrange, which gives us 0.03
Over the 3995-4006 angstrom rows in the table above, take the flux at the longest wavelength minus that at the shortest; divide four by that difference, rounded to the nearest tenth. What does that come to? -8.0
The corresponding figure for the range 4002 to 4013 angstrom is -6.0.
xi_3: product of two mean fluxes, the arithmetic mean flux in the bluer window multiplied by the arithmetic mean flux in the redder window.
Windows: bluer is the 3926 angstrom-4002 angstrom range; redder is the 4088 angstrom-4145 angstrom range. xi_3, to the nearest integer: 93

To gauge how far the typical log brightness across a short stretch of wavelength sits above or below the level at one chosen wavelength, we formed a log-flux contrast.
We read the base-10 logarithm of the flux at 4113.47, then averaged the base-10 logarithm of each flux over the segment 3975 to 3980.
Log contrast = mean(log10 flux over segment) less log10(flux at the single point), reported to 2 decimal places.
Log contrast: -0.04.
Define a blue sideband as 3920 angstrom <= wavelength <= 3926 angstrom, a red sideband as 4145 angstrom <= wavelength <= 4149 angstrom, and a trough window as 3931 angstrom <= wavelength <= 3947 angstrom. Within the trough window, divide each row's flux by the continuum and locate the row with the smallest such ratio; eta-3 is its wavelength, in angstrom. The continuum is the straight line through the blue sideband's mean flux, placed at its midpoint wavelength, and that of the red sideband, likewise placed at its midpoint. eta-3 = 3931.95 angstrom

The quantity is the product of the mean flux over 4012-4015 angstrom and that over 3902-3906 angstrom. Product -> 94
